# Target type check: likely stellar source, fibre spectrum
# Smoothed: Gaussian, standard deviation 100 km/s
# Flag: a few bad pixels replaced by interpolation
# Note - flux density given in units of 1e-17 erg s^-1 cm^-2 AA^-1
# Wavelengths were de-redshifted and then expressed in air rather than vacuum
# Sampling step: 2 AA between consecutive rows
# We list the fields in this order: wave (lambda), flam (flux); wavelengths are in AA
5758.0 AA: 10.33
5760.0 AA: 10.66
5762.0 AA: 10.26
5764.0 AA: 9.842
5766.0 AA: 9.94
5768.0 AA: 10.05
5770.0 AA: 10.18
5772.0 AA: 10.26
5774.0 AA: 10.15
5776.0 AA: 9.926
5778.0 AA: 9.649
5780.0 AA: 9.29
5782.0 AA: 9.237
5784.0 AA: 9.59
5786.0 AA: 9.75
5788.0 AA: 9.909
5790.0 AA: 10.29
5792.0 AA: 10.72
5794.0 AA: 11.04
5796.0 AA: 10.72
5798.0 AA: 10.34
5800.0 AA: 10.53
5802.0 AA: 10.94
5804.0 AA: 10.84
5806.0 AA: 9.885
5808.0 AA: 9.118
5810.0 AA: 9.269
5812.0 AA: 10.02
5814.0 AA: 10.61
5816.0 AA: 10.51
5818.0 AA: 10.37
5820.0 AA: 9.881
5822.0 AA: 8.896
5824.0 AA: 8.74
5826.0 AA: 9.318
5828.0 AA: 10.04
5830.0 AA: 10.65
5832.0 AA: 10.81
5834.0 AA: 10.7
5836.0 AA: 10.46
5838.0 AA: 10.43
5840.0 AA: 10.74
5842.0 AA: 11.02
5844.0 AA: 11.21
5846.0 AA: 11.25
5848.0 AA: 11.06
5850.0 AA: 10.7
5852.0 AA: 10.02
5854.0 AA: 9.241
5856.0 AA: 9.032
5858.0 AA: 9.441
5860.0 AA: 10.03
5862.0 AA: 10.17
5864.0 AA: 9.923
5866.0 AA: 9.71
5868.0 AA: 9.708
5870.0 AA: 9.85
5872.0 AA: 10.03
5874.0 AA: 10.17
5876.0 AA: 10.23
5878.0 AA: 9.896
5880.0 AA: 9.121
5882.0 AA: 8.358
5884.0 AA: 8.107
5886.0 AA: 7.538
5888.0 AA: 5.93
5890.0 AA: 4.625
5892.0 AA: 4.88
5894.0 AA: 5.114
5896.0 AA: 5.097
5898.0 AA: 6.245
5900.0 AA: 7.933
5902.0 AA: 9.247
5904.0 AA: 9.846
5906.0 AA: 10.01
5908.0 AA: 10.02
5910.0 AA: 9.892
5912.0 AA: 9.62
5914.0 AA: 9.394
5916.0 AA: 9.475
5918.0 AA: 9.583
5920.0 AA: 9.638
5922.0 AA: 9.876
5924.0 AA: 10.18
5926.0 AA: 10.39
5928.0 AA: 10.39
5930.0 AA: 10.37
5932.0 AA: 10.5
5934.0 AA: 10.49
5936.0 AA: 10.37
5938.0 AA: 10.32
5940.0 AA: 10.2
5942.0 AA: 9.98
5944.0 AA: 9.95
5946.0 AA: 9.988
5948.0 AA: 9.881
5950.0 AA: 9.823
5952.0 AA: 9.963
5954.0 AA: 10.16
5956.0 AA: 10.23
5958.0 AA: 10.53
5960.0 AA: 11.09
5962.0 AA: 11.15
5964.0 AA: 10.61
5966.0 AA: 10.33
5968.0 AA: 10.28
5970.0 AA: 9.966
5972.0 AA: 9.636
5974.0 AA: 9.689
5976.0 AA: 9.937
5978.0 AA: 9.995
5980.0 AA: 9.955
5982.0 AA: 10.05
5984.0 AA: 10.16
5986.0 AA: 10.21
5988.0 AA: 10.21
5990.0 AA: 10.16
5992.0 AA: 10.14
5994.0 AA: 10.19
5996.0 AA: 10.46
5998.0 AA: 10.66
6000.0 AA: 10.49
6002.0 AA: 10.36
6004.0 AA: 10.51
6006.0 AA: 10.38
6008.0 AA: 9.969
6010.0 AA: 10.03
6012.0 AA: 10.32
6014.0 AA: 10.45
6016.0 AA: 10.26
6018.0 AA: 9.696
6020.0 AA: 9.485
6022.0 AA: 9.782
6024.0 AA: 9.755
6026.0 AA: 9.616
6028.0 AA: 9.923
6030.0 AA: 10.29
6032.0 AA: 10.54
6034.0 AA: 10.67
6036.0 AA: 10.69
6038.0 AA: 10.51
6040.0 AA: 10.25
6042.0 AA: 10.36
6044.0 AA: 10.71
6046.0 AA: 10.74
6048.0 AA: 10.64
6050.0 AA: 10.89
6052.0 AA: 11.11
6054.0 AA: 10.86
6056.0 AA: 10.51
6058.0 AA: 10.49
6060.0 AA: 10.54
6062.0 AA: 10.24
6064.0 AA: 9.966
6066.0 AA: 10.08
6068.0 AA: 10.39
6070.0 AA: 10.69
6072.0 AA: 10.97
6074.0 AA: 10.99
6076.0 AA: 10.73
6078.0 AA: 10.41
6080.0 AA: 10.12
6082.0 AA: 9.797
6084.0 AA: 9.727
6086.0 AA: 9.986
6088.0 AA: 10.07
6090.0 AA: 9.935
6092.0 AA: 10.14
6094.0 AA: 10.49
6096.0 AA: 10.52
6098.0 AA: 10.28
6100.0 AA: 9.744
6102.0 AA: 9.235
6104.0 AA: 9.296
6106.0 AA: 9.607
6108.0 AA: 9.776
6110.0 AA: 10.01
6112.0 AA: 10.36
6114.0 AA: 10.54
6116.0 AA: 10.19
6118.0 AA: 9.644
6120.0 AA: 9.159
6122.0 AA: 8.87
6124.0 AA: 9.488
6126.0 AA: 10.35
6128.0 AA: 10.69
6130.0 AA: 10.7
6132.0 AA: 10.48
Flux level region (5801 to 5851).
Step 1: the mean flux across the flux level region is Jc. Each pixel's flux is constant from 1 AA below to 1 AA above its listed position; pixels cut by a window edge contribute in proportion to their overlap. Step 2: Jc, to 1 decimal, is 10.3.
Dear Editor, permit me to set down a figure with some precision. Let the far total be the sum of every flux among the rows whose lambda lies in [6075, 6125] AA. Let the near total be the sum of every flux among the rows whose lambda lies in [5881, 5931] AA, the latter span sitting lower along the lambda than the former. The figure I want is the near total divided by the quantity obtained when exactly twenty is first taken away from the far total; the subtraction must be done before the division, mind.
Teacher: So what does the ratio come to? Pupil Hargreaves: 0.93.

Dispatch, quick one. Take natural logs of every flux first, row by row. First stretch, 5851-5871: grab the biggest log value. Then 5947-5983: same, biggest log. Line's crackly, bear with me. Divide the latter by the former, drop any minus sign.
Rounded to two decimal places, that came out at 1.04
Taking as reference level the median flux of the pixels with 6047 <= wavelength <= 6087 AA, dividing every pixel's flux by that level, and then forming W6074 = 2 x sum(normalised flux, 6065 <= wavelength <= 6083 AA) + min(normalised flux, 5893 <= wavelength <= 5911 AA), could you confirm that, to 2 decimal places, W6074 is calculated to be 18.42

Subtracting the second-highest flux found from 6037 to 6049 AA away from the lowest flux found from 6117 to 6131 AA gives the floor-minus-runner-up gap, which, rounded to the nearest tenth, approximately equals -1.8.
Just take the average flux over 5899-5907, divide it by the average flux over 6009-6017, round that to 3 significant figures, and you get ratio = 0.902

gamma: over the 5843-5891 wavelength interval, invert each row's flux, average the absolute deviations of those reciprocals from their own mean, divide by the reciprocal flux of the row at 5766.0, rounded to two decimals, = 0.17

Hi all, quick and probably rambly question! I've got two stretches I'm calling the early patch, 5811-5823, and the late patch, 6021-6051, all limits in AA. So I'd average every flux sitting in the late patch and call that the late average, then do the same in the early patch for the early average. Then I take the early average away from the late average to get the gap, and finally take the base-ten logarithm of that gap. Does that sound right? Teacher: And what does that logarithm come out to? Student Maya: -0.51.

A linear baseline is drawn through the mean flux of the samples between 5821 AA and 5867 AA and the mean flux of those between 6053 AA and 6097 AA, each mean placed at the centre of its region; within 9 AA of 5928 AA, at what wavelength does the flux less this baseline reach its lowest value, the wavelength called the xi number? 5920.0 AA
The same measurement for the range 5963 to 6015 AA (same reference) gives 5972.0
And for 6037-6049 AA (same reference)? 6040.0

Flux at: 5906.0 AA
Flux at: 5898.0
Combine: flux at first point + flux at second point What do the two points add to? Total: 16.3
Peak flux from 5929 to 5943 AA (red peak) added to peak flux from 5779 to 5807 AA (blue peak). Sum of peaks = 21.5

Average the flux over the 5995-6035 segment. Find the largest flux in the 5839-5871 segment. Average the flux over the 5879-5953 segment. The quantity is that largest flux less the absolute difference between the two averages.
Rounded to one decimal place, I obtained 10.0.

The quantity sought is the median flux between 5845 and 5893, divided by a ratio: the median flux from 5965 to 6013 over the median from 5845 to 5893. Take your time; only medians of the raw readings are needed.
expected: 9.4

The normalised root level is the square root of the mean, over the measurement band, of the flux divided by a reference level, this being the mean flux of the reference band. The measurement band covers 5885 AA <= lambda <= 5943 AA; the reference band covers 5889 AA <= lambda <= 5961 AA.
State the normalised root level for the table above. 0.98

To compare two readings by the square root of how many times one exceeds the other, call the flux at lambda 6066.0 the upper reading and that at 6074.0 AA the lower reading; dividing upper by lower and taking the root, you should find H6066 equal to 0.96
